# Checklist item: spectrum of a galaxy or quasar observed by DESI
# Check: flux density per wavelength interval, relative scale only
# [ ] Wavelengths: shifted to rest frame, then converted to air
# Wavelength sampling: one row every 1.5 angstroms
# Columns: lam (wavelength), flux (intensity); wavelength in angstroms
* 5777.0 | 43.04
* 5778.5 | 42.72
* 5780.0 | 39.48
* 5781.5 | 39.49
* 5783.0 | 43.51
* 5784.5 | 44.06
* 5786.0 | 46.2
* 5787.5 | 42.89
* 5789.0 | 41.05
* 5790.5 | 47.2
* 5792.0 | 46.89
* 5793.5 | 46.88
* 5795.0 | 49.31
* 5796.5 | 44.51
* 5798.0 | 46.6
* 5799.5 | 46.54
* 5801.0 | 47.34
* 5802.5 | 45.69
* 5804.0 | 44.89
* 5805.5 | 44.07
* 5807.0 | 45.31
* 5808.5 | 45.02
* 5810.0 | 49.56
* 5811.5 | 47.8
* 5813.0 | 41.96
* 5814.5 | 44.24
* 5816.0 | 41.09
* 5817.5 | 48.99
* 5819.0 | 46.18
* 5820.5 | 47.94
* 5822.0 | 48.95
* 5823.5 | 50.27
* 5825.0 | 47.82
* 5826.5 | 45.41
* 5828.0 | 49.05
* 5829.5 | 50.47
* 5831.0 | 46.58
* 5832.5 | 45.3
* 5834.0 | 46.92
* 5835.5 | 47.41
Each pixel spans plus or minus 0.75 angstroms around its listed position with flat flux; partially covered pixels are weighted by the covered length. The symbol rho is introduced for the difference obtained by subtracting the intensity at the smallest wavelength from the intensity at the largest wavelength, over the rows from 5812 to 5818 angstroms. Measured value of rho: 7.0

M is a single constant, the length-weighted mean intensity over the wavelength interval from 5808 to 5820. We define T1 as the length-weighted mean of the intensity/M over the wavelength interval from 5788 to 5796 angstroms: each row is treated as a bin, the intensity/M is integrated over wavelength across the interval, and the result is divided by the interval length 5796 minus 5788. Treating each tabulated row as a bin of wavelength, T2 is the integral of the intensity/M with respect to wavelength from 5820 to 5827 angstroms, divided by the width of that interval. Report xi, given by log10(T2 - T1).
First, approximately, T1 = 1.01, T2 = 1.06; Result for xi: -1.34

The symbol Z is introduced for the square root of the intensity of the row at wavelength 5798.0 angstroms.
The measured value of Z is 6.83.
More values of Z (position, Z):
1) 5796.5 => 6.67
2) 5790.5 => 6.87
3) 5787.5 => 6.55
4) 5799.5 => 6.82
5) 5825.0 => 6.92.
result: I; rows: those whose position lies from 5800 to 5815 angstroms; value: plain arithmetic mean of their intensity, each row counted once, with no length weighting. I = 45.6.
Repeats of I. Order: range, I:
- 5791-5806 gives 46.3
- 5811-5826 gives 46.5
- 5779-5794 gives 43.8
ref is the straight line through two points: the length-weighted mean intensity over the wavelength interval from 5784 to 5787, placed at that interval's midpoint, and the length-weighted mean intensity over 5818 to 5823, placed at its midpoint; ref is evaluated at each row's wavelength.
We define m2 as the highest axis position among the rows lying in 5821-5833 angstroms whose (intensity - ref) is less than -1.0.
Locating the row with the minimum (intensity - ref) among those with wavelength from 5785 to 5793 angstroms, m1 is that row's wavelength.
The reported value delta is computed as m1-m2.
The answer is -43.5 angstroms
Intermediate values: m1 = 5789.0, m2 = 5832.5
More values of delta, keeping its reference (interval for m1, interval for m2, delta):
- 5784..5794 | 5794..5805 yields -15.0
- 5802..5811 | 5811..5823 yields -13.5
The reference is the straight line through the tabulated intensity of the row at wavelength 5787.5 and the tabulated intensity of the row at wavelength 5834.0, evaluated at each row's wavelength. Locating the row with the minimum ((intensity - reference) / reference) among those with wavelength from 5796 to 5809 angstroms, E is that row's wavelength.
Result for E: 5805.5 angstroms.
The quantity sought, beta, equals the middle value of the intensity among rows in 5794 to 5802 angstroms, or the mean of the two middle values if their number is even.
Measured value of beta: 46.6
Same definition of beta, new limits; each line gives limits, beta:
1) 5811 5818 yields 44.2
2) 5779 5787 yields 43.5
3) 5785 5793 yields 46.2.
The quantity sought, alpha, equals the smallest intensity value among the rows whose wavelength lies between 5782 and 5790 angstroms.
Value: 41.05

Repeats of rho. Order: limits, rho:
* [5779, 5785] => 4.6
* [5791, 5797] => -2.4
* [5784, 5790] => -3.0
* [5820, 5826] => -0.1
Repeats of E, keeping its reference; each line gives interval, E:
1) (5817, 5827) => 5826.5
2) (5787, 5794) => 5789.0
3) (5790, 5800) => 5796.5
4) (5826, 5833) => 5832.5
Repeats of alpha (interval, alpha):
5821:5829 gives 45.41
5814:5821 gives 41.09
